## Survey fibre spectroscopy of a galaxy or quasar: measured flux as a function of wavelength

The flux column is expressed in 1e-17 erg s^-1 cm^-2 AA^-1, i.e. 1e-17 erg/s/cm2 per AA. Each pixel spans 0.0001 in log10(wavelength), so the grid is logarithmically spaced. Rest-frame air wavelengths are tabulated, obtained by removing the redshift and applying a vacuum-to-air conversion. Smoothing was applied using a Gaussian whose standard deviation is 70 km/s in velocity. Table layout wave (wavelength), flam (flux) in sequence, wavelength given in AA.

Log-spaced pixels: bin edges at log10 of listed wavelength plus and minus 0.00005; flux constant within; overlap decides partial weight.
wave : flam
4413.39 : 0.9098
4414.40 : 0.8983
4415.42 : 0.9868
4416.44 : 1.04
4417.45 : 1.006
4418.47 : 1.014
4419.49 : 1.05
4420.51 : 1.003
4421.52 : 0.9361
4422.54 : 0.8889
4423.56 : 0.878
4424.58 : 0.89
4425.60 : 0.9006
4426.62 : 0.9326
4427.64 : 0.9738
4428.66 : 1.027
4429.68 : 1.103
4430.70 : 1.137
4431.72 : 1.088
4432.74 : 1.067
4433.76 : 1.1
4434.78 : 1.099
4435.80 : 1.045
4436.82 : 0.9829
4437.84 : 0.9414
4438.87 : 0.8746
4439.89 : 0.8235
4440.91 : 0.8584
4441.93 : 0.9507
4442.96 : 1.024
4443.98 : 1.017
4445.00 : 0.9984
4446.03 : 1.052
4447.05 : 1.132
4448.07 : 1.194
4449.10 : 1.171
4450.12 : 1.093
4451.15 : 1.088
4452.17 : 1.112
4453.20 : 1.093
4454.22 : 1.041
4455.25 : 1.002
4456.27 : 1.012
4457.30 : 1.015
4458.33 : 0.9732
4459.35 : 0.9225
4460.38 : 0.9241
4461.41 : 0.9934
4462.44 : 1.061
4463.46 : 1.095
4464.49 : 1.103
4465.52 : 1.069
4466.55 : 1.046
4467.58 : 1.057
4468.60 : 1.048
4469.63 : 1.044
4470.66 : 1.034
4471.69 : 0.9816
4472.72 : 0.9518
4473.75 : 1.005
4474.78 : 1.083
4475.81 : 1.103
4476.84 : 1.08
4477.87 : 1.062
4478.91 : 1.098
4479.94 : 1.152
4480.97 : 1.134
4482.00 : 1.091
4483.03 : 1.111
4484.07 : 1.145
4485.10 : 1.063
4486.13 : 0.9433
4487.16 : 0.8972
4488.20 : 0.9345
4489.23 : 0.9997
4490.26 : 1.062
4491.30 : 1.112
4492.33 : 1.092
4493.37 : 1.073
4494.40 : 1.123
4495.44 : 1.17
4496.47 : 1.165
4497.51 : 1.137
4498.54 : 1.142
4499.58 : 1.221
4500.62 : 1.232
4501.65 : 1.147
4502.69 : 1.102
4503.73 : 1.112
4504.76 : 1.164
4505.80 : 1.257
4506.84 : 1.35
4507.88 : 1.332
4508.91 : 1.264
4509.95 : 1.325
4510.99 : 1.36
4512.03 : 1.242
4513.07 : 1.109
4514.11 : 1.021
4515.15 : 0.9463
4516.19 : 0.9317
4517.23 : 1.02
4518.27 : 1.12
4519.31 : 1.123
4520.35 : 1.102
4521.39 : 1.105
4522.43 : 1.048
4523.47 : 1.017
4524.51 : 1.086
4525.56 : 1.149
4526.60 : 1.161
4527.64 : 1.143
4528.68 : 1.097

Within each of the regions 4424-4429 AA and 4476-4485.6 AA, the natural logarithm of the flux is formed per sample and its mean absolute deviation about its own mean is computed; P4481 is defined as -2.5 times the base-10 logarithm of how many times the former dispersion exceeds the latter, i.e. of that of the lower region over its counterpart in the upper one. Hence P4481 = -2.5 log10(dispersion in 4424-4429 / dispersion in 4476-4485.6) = -0.66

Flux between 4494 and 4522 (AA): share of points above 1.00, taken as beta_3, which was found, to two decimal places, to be 0.93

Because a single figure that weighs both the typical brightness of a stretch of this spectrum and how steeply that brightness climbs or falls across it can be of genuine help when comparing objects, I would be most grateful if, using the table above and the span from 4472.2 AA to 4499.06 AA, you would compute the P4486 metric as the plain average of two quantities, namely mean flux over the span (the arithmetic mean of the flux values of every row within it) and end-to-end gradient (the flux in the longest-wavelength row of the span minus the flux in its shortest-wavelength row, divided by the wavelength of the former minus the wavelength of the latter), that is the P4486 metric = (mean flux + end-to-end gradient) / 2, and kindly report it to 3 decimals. 0.541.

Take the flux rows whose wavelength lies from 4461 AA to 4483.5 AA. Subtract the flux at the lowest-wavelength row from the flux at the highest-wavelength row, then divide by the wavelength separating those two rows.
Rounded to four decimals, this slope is 0.0054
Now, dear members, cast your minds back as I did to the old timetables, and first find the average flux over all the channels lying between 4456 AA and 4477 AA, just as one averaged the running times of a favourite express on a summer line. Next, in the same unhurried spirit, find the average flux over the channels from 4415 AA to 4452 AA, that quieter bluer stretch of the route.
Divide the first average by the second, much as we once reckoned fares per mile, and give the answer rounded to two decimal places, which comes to 1.02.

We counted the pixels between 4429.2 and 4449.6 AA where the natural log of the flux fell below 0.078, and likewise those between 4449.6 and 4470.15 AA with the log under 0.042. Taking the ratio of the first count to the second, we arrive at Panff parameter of 1.5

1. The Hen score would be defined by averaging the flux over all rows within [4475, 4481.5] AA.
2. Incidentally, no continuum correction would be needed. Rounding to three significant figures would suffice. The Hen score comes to 1.10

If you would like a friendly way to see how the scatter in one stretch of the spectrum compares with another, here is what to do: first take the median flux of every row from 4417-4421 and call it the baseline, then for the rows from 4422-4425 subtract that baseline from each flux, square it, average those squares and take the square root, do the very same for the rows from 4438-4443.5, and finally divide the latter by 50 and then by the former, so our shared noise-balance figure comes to 0.020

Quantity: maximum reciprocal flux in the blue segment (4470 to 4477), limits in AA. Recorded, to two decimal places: 1.05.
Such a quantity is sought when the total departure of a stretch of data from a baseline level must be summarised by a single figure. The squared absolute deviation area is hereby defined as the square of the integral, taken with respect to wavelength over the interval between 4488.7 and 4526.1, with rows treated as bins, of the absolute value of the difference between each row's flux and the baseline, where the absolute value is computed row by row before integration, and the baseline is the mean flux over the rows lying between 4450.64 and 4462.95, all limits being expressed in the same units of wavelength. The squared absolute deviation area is 23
